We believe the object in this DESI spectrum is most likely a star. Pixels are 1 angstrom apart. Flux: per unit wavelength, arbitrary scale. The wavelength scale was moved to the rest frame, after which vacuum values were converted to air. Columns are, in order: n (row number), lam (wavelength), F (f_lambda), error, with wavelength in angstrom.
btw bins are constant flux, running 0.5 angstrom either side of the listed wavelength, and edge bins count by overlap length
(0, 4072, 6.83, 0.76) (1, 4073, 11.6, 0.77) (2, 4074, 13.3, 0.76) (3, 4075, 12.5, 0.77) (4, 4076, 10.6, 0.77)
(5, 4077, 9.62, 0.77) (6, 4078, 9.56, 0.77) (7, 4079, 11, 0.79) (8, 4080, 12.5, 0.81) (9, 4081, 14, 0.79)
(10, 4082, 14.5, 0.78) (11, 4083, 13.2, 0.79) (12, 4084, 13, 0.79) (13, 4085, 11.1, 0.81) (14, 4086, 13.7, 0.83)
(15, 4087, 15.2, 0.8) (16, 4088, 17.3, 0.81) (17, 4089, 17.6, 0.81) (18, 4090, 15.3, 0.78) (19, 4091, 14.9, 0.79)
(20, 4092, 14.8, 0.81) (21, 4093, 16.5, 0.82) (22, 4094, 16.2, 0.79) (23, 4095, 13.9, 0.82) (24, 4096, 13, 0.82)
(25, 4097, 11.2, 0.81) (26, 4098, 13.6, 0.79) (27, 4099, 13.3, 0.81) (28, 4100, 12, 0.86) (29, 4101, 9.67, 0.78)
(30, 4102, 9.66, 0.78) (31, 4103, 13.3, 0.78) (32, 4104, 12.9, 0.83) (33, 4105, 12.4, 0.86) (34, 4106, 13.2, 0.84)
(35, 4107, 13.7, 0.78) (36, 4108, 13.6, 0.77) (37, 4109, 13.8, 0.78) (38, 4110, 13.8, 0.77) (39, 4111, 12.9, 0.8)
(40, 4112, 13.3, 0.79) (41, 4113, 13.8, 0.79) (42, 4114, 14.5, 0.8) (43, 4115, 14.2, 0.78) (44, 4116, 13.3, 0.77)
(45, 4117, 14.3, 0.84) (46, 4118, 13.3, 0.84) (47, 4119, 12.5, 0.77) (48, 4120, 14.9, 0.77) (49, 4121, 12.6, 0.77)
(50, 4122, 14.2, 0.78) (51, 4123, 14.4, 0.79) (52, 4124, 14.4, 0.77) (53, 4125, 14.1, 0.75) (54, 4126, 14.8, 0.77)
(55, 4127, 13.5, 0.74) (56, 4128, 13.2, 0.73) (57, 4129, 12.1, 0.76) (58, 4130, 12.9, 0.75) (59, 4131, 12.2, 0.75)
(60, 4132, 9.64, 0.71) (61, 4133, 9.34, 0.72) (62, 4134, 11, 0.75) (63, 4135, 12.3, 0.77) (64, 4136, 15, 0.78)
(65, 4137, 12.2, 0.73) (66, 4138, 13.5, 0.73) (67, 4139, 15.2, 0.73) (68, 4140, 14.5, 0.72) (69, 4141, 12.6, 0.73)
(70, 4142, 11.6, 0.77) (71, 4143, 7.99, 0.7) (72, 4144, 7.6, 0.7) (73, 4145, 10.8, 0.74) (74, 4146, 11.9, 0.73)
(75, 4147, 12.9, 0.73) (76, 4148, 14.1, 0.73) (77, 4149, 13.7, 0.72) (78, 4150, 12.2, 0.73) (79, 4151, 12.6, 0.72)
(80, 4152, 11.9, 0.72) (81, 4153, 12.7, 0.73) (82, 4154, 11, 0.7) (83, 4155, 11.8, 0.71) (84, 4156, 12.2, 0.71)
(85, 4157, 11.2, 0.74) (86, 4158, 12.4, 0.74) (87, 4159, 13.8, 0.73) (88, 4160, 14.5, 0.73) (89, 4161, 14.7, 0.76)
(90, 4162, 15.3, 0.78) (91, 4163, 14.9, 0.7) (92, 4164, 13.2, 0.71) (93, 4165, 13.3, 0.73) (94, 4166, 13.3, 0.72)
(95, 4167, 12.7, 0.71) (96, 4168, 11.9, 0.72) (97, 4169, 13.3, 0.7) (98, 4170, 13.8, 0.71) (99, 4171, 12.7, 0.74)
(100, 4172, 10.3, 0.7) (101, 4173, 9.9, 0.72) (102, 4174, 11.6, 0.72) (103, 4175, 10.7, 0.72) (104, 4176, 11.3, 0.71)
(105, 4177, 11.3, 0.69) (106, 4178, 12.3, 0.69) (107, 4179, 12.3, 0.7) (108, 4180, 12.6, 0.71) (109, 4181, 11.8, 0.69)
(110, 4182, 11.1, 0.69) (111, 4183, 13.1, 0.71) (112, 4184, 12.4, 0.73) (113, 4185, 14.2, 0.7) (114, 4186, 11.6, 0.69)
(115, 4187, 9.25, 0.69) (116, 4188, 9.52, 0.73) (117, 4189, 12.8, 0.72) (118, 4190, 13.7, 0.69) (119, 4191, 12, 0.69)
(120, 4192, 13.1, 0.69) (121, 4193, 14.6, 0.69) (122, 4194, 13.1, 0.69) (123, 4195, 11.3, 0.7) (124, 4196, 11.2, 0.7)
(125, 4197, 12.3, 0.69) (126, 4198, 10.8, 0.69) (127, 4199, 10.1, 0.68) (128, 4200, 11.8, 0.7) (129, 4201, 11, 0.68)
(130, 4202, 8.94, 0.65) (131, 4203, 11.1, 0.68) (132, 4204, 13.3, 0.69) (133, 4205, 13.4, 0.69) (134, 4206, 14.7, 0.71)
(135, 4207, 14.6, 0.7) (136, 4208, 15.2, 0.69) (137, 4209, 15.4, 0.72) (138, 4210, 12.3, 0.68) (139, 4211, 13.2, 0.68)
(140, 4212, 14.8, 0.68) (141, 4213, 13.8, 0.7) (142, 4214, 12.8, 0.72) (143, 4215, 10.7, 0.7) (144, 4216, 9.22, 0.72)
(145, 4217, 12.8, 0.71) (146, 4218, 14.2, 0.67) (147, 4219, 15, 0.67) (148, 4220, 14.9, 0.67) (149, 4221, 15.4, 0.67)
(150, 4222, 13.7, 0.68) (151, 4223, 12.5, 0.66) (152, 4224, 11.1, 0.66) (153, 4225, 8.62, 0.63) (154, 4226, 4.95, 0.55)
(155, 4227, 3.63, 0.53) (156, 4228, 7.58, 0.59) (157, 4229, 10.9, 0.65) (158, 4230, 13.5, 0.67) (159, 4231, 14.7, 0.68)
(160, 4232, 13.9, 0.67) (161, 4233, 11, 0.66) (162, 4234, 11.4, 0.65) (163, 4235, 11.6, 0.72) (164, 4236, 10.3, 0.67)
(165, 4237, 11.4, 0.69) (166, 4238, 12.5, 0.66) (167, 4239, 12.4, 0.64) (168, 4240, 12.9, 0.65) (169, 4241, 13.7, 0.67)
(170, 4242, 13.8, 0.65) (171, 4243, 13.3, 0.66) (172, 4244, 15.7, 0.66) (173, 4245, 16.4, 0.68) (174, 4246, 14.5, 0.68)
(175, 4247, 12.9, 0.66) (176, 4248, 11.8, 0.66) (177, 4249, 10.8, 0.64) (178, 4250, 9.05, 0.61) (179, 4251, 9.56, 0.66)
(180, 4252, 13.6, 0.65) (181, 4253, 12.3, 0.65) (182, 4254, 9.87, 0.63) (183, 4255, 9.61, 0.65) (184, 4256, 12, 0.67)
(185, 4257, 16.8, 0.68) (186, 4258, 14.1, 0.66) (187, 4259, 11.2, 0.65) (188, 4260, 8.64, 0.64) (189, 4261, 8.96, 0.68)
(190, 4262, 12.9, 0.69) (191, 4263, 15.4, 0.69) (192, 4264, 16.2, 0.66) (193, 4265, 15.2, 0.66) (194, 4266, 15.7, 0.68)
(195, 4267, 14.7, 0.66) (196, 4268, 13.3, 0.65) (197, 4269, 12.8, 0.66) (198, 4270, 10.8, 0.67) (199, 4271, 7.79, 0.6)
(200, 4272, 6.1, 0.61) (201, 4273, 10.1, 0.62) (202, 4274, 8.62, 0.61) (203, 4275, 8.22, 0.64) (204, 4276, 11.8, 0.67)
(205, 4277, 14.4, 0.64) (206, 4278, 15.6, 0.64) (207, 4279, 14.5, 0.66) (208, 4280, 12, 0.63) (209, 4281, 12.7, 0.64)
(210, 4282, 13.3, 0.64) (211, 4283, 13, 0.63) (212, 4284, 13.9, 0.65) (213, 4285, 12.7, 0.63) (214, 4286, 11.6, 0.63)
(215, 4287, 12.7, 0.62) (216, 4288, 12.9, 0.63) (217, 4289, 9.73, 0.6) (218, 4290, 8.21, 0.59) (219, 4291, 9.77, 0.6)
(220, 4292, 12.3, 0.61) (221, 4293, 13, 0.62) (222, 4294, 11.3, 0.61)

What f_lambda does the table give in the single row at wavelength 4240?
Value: 12.9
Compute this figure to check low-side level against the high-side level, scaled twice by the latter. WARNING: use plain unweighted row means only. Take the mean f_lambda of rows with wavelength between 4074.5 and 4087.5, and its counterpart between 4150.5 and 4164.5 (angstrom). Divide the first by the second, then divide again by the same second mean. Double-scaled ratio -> 0.073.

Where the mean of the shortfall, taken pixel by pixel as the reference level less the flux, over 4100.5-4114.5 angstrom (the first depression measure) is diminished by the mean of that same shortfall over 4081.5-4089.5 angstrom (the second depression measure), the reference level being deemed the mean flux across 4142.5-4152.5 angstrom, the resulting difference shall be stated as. 1.6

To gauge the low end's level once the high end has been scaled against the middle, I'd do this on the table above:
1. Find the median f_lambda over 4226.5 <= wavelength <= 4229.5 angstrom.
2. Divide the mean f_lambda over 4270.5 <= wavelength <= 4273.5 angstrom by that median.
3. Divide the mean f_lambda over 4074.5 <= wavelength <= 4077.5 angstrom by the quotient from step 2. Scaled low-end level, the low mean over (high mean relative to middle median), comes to 10.3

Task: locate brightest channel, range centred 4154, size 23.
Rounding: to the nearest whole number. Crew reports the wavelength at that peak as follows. 4162 angstrom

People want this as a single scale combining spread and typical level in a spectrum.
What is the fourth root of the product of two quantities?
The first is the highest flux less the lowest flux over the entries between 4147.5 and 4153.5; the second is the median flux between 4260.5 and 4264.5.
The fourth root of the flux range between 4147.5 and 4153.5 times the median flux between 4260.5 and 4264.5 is 2.4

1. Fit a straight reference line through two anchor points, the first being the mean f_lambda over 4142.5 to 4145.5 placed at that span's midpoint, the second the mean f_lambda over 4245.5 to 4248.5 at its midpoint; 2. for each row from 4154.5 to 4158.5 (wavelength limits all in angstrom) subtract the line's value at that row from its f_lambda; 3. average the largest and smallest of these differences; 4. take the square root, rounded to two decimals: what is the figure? 1.56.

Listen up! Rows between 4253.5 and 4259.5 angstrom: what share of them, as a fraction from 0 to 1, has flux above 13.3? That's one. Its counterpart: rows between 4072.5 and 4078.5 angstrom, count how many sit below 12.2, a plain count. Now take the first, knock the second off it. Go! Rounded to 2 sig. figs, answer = -3.7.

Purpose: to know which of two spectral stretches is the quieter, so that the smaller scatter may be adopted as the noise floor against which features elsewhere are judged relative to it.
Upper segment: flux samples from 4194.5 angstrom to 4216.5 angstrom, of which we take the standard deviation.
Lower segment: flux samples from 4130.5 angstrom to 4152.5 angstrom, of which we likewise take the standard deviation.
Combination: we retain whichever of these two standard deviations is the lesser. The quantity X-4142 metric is 1.9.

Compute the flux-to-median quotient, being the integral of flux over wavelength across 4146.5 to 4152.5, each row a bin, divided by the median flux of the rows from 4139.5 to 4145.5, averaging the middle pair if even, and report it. 6.9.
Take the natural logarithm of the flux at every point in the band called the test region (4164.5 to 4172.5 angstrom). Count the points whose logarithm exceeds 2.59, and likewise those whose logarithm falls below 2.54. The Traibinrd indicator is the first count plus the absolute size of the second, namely 3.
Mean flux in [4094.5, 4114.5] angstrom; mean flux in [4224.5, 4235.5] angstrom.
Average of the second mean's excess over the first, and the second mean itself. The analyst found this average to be 3.7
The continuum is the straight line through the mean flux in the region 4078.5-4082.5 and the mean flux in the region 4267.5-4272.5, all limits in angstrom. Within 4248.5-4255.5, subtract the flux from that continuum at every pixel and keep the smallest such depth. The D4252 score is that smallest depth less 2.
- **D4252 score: -5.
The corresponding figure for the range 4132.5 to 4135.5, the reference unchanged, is -2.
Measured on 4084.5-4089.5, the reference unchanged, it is -7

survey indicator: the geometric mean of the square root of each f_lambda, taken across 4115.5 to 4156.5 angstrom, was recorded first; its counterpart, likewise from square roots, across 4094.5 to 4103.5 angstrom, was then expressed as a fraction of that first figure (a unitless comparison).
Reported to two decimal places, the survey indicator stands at 0.98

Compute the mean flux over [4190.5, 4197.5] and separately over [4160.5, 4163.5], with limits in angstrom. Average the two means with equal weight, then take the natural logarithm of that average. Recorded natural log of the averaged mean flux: 2.62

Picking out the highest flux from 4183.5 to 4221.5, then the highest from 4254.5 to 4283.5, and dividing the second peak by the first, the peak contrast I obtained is 1.09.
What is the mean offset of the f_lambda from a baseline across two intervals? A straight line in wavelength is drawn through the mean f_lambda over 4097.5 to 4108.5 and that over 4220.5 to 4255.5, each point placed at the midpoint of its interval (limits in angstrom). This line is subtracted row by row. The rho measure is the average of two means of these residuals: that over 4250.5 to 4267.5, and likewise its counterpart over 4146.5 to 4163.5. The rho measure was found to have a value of 0.99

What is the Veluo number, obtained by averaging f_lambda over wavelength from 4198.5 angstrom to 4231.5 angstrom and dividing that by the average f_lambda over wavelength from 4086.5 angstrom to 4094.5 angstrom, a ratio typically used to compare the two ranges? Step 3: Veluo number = 0.76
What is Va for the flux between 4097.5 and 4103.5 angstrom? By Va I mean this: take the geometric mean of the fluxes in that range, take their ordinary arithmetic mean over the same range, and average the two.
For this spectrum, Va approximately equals 11.9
